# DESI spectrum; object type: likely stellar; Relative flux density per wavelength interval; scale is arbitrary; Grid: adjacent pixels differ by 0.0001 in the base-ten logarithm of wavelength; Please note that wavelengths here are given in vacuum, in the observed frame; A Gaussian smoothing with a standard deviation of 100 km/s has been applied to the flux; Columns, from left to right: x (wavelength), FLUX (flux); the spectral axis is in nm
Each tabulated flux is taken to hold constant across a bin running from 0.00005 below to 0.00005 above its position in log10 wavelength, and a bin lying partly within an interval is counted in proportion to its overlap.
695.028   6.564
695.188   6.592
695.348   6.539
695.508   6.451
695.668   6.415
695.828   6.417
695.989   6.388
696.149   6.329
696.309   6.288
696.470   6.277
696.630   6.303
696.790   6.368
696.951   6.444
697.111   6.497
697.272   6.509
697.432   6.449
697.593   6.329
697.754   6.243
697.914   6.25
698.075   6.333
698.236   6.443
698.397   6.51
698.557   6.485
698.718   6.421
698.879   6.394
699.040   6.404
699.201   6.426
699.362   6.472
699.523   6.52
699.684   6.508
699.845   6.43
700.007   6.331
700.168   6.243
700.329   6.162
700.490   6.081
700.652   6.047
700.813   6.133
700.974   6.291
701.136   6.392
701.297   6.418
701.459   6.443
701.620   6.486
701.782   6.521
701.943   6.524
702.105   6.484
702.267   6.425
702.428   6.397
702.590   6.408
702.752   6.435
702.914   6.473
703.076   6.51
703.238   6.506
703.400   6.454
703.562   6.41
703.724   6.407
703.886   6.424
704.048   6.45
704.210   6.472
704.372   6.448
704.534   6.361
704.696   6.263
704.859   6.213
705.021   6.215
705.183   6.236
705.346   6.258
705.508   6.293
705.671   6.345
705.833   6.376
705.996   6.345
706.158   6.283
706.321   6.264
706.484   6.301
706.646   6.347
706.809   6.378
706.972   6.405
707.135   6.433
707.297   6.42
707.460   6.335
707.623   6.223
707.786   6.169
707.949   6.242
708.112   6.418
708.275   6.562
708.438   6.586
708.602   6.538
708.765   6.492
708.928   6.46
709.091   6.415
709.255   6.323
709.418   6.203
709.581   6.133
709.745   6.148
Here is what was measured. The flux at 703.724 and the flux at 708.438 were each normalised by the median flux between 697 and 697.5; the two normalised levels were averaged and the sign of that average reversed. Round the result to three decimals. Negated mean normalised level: -1.000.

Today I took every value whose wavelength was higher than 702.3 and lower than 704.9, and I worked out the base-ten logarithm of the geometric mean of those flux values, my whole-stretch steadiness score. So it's 0.807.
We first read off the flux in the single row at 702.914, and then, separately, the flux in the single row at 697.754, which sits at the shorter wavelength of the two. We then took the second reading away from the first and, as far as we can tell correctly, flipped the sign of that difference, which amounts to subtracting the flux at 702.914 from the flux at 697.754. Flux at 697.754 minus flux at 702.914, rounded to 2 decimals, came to -0.23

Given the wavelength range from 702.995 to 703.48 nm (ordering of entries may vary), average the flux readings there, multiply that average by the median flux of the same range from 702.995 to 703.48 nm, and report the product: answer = 42.2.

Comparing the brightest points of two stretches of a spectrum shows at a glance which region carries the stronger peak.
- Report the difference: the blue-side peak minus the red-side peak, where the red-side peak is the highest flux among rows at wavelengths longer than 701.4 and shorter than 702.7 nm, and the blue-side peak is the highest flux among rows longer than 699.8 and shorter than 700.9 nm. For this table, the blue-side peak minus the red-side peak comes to -0.09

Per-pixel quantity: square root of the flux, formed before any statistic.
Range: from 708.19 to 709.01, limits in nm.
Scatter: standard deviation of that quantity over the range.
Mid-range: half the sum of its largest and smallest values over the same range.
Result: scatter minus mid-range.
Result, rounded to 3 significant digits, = -2.54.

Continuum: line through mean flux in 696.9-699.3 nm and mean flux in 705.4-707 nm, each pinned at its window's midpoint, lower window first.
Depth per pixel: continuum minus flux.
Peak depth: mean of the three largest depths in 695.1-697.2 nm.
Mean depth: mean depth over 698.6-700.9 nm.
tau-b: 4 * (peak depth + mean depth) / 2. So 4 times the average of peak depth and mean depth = 0.40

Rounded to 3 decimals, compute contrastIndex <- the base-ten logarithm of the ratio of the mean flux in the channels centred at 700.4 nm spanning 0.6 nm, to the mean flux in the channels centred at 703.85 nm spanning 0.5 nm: -0.020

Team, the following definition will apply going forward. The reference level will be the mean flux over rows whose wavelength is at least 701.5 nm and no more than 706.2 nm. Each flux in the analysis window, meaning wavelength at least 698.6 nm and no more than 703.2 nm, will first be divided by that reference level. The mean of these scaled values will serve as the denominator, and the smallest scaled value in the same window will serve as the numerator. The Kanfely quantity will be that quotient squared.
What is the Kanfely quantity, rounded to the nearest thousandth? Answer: 0.897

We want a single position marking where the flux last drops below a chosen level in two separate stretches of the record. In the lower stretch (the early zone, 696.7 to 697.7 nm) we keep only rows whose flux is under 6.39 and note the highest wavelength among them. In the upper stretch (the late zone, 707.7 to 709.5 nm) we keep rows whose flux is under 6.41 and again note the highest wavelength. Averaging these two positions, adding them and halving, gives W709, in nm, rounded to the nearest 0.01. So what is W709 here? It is 703.51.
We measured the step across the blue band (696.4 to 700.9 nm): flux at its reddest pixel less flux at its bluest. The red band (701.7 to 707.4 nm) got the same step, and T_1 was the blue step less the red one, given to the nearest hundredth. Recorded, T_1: -0.04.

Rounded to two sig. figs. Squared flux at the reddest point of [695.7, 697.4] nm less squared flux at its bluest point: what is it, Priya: 1.2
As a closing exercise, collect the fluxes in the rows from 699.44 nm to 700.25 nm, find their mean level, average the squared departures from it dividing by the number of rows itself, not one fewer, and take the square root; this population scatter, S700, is 0.11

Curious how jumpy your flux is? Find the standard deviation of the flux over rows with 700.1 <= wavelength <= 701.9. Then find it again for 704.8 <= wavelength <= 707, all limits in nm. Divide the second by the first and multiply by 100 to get 37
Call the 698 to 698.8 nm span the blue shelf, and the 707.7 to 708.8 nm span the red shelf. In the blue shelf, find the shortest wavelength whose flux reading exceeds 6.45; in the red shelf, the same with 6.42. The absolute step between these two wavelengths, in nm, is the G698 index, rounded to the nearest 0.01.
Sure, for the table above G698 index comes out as 9.88 nm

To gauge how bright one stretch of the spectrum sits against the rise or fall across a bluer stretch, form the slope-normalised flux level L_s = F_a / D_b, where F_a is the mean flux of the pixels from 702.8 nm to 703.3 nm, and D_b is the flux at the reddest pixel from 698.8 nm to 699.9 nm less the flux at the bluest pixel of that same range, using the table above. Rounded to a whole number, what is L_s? 180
